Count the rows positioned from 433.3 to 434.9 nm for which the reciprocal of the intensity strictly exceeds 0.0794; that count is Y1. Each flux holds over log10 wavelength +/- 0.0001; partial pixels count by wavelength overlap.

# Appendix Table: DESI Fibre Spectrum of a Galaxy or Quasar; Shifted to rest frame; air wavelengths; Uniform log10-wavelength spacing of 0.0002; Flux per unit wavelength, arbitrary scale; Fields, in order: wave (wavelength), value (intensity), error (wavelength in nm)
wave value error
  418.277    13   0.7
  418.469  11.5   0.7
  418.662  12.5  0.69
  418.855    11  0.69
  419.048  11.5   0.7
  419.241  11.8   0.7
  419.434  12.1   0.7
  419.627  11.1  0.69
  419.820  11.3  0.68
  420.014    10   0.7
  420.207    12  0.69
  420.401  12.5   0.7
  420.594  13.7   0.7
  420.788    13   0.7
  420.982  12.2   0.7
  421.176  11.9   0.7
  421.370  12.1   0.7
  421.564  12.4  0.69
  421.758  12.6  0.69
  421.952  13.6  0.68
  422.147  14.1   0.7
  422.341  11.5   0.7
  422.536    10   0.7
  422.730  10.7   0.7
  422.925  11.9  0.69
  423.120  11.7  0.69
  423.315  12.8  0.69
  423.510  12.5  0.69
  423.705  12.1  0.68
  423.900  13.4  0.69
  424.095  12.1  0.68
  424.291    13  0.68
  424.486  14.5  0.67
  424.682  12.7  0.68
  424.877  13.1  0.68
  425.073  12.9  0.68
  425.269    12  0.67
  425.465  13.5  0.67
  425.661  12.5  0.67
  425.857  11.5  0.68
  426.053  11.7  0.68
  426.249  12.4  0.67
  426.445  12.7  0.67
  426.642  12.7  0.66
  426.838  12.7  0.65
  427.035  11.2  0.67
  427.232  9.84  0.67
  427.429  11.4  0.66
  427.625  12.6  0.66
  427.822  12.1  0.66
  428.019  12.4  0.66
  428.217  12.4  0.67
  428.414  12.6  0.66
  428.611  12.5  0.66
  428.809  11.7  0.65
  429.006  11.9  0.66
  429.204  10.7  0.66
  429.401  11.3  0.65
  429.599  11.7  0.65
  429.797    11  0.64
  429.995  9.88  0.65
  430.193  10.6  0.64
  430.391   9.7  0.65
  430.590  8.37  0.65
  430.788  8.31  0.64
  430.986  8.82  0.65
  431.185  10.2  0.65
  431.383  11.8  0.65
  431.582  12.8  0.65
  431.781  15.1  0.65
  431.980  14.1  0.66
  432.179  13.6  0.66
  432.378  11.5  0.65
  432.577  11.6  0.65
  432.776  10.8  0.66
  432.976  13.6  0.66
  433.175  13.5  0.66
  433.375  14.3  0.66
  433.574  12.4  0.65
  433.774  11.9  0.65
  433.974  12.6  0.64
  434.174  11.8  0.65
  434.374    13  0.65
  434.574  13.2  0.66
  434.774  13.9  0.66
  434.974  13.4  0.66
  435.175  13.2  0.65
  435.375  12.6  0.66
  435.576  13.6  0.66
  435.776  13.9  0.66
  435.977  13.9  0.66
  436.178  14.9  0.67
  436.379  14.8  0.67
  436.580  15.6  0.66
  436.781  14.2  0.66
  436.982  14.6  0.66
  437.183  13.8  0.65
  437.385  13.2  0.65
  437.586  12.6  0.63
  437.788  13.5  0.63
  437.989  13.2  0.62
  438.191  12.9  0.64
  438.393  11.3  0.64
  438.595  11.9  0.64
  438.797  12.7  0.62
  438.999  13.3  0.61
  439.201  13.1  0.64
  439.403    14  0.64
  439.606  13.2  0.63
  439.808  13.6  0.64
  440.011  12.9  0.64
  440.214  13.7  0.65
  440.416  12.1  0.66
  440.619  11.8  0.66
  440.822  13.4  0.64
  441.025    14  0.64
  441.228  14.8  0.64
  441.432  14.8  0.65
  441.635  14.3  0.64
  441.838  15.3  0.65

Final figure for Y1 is 3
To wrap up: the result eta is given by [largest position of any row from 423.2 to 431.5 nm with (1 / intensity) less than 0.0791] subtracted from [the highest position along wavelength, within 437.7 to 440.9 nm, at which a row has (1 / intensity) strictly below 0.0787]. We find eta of 13.98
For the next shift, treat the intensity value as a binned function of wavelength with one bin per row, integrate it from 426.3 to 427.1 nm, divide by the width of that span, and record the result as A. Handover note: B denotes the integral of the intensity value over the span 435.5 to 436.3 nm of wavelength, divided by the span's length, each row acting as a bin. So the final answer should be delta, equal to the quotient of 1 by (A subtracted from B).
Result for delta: 0.6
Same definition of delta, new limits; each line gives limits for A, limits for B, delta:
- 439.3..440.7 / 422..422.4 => -22.2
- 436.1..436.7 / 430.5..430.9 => -0.1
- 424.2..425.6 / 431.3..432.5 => 19.7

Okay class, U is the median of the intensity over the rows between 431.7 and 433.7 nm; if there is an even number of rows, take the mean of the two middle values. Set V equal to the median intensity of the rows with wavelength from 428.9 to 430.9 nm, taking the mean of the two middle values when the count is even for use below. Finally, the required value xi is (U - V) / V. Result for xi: 0.27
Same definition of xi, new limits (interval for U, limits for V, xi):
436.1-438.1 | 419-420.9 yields 0.18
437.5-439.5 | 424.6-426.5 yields 0.03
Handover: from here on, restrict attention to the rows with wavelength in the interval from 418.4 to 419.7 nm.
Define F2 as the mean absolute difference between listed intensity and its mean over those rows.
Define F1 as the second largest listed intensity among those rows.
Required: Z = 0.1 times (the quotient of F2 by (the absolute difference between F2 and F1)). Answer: 0.0036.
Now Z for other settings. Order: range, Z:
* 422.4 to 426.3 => 0.0058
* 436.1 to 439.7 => 0.0059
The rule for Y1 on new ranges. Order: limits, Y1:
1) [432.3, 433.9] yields 5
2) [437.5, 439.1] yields 2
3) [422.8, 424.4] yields 5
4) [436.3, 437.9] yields 0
